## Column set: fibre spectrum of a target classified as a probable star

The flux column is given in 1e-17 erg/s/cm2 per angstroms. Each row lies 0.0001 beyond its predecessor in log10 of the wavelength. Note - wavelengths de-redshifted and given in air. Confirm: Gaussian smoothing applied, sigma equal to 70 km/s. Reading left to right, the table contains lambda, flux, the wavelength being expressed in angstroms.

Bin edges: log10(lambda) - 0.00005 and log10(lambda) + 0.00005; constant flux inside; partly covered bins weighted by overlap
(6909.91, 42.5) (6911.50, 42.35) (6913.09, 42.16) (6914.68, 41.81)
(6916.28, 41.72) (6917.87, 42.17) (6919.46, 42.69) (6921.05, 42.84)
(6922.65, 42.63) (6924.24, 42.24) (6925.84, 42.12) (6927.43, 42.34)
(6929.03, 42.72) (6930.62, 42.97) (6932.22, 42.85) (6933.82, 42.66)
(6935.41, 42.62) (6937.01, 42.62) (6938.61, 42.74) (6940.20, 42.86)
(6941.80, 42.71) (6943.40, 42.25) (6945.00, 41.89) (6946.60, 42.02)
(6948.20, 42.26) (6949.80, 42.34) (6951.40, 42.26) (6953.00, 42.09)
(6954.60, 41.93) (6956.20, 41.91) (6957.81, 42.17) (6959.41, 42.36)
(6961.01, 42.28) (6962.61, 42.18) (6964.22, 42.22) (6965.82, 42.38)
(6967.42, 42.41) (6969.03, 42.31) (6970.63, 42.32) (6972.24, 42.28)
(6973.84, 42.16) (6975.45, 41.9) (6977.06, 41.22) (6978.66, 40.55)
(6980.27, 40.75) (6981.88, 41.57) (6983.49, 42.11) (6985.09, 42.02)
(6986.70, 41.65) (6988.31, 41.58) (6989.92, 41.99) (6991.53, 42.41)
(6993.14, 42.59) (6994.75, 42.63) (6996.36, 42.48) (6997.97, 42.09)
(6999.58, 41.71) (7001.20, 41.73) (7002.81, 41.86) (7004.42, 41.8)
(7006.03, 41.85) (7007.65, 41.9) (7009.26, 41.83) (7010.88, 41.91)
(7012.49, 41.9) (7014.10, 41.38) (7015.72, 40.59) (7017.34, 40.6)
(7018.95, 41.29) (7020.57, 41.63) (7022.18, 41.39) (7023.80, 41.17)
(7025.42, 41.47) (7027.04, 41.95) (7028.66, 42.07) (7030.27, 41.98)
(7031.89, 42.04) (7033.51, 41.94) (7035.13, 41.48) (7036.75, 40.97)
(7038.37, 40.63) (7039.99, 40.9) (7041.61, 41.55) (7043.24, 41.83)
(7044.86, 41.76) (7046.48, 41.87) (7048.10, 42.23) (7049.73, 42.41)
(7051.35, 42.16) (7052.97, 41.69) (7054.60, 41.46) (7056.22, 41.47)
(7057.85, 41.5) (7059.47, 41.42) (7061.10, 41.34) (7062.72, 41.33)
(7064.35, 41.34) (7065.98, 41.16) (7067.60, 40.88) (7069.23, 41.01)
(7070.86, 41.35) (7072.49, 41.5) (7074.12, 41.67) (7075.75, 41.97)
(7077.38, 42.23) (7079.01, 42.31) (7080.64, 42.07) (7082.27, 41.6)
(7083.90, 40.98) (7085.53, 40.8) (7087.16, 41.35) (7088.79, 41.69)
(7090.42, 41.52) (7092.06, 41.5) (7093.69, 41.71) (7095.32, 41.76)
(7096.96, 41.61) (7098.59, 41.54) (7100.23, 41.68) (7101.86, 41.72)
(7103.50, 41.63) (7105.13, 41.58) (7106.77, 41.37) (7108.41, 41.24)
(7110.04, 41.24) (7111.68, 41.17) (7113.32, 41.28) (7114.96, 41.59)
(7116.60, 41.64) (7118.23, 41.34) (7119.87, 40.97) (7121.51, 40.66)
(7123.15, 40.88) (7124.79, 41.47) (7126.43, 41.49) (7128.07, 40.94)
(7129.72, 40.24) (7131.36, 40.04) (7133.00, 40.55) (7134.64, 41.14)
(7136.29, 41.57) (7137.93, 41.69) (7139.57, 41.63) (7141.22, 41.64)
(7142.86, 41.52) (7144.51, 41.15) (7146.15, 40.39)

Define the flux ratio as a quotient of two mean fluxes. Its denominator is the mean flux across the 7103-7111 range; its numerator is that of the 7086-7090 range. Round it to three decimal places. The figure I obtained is 1.003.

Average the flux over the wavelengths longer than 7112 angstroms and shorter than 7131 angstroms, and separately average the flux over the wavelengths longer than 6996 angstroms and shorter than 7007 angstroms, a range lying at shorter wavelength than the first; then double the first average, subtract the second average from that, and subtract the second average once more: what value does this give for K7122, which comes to -1.6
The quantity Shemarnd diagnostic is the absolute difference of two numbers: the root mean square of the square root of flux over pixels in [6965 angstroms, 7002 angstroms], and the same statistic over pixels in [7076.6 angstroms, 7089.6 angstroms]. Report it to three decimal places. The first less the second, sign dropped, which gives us 0.025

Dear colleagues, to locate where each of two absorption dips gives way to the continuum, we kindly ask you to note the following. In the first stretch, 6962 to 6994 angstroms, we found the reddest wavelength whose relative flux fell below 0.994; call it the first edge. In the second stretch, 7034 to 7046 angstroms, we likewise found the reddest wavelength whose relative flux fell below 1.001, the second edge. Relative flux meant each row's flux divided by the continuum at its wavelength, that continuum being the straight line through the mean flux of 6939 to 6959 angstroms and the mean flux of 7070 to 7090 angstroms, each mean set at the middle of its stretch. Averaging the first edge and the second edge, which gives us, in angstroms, 7016.6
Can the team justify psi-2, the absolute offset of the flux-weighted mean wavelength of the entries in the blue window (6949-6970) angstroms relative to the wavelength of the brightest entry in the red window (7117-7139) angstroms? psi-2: 178.5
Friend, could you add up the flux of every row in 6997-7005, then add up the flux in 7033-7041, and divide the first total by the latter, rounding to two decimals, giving 1.02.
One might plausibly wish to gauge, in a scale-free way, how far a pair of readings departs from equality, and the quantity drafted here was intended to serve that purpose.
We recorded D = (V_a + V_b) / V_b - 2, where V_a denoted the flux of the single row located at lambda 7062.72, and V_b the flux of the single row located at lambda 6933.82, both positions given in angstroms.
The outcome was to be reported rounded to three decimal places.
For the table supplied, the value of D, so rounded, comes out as -0.031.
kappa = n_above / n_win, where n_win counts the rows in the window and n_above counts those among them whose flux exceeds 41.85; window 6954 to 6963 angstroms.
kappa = 1.0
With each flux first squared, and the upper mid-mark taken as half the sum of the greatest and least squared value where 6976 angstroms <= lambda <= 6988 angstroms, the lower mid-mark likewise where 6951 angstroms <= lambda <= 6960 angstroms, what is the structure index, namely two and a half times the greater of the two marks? 4439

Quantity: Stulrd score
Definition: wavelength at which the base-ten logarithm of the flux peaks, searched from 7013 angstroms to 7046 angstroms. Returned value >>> 7028.66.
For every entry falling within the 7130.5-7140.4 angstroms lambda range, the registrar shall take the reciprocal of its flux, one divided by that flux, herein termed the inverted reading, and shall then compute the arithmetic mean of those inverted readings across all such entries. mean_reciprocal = 0.0243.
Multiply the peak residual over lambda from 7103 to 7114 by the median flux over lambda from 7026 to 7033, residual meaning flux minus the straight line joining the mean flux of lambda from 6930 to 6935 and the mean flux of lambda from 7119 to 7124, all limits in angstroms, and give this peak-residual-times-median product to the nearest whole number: 25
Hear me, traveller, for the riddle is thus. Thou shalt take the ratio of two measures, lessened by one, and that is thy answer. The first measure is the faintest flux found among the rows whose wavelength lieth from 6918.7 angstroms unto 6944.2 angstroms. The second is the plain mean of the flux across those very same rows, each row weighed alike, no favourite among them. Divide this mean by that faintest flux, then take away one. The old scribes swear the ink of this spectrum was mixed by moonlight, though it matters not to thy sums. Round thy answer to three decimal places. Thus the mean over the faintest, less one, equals 0.012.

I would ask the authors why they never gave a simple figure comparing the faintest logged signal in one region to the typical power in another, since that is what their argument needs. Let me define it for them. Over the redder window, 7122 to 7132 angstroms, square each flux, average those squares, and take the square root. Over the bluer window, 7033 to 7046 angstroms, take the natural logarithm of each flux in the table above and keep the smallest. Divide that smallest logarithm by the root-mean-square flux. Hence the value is 0.0907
